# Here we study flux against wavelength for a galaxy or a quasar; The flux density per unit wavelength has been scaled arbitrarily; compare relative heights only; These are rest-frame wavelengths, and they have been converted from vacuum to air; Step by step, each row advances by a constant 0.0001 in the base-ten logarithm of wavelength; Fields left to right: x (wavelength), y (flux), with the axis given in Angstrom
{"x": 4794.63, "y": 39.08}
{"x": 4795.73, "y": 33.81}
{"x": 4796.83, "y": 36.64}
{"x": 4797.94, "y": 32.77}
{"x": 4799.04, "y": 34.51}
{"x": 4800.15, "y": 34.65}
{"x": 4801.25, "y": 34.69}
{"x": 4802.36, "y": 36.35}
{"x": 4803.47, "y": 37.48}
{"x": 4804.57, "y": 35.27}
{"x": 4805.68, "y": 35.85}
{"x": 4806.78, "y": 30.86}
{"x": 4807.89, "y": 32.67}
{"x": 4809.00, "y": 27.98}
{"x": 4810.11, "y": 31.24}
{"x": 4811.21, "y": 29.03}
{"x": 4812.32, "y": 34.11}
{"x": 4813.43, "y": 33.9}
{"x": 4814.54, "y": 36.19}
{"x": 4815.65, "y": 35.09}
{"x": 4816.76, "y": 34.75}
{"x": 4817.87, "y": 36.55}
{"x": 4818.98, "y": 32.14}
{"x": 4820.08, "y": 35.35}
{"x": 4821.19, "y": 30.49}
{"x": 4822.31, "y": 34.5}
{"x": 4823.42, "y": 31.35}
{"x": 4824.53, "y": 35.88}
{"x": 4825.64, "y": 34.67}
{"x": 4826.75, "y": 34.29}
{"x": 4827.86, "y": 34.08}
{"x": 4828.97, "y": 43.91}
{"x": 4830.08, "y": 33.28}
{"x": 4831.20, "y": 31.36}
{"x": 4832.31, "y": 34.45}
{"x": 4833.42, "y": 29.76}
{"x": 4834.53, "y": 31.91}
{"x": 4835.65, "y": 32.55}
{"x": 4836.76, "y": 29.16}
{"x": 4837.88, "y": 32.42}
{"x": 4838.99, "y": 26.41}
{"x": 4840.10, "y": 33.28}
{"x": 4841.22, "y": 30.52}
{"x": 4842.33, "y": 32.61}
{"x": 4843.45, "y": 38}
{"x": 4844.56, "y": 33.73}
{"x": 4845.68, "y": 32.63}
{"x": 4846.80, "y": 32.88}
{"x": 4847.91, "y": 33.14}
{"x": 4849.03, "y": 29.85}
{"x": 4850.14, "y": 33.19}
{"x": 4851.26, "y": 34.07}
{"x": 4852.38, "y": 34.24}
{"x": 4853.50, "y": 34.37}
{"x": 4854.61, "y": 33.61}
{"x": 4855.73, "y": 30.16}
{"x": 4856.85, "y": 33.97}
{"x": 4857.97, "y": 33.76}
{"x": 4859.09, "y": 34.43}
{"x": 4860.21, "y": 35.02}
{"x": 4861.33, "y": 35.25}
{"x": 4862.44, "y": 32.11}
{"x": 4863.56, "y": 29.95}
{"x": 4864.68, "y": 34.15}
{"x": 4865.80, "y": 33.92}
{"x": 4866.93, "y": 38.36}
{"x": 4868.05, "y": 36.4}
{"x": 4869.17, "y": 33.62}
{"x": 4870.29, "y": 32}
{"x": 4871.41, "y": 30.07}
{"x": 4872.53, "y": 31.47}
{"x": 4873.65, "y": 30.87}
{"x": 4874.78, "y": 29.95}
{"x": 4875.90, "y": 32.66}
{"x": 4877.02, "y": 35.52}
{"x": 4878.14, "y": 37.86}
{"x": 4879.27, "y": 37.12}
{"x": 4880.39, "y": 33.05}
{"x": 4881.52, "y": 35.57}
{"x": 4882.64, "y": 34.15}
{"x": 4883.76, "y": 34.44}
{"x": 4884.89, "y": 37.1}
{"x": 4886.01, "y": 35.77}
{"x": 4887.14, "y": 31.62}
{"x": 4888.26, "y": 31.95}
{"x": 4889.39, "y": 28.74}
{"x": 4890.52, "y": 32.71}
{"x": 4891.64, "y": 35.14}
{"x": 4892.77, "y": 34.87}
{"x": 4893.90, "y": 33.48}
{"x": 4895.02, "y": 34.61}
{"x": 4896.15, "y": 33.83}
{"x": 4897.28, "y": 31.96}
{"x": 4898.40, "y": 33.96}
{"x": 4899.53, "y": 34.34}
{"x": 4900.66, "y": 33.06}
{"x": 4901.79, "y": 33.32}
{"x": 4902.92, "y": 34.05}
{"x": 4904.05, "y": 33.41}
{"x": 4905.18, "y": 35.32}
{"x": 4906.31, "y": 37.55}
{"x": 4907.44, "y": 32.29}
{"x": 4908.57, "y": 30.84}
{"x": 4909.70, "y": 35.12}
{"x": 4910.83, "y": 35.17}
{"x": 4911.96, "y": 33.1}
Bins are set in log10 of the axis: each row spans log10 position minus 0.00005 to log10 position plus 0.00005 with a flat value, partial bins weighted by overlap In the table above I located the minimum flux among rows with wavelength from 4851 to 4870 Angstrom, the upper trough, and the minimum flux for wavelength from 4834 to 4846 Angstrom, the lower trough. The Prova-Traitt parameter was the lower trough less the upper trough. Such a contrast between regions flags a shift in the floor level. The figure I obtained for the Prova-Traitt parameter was -3.5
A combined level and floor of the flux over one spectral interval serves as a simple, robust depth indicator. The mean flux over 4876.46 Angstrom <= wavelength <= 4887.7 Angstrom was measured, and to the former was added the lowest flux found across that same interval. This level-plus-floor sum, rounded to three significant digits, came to 66.8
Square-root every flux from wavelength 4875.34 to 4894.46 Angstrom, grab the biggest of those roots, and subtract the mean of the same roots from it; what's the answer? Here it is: 0.31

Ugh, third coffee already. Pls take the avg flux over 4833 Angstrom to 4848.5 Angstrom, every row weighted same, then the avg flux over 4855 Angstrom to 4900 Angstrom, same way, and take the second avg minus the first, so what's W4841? 1.6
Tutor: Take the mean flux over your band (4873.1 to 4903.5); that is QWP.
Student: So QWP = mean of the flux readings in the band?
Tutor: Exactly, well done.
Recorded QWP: 33.8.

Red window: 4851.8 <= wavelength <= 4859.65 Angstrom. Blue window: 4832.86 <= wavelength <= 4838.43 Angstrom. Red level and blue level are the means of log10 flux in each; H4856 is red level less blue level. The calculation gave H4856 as 0.032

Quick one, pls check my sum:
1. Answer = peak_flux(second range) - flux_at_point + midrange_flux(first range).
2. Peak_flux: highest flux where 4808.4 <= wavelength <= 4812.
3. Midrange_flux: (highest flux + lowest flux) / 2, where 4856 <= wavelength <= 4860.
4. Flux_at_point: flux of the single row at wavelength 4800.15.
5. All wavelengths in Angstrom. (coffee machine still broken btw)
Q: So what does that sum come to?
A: 30.7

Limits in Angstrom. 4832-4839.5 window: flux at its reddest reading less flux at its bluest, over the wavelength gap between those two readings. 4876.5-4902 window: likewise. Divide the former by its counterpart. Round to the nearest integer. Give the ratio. 14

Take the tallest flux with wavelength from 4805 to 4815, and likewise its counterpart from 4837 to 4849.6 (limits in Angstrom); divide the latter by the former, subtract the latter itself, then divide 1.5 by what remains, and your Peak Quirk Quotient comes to -0.0406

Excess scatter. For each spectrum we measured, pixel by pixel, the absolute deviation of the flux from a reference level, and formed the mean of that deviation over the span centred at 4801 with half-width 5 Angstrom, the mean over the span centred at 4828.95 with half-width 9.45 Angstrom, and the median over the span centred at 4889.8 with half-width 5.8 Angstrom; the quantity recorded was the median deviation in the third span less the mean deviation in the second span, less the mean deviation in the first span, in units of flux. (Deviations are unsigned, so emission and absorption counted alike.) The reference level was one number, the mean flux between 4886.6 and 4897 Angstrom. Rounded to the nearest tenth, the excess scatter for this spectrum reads -2.9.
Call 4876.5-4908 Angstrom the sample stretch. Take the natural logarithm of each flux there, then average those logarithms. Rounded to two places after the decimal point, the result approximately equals 3.53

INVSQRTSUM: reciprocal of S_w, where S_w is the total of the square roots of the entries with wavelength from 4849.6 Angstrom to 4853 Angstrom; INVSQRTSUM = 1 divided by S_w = 0.0573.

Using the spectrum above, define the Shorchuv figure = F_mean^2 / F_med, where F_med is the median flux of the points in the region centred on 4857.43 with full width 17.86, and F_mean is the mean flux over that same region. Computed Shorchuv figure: 32.6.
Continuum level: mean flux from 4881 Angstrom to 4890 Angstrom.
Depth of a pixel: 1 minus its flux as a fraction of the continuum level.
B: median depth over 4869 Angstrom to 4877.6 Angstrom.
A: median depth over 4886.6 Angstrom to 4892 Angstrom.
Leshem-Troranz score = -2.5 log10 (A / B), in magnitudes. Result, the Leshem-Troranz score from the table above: 0.1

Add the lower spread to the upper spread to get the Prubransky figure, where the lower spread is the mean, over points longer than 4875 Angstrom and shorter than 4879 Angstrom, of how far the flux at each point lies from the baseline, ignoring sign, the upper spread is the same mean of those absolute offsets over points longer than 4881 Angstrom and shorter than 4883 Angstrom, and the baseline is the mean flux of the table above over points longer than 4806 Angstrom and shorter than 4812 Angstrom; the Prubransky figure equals 9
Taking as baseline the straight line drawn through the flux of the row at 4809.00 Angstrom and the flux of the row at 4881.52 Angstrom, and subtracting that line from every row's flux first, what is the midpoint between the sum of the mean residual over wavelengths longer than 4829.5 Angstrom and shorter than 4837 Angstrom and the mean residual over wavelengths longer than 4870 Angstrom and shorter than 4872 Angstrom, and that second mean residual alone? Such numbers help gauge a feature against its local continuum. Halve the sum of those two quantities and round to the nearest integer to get -3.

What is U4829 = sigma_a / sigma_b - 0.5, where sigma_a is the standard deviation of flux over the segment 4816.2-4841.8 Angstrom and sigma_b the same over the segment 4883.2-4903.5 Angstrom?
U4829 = 1.3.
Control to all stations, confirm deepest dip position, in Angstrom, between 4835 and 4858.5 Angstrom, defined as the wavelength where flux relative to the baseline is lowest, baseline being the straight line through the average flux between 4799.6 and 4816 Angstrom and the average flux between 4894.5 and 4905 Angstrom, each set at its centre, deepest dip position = 4838.99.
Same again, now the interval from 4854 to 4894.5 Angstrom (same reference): 4889.39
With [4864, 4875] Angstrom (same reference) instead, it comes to 4874.78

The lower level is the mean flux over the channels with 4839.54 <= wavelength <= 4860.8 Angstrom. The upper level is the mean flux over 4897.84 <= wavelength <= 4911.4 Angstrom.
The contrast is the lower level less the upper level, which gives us -1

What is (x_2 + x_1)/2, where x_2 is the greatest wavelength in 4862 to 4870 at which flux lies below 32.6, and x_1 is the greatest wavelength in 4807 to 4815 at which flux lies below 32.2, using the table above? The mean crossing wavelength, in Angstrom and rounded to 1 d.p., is 4837.4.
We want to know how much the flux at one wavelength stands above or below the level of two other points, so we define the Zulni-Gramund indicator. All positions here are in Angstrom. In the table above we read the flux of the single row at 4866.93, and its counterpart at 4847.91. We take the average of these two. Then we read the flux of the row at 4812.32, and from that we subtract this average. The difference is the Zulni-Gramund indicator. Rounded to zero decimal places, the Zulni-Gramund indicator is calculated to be -2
